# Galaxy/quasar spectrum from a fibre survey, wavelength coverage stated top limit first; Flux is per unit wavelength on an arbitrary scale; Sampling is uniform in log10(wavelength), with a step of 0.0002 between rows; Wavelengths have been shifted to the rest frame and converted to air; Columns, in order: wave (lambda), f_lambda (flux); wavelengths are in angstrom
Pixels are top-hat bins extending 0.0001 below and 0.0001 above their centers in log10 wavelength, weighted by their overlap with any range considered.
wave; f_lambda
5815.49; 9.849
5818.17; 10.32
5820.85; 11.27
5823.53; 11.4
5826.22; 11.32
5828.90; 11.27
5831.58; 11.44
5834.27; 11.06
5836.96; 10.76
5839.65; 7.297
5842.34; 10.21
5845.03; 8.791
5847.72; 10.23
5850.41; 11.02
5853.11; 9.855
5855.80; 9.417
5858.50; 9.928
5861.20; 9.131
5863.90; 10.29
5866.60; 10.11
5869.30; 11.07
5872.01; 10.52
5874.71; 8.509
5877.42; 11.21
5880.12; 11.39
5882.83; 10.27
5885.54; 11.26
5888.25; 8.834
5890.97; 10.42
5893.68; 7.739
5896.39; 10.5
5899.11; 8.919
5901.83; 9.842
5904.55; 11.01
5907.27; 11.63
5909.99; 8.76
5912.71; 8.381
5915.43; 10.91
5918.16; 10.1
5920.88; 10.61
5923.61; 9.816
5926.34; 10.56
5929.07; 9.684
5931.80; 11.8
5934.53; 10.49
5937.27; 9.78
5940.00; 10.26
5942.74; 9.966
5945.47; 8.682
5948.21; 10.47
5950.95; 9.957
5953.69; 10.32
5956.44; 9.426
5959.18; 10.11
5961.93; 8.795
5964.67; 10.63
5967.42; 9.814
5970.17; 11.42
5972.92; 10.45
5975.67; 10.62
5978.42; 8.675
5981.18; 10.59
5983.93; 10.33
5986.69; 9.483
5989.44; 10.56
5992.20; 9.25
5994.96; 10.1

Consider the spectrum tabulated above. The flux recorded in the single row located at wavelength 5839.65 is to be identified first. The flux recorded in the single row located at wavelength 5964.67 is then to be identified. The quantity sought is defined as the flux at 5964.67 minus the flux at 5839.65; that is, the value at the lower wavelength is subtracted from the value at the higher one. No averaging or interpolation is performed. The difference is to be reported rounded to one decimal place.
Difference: 3.3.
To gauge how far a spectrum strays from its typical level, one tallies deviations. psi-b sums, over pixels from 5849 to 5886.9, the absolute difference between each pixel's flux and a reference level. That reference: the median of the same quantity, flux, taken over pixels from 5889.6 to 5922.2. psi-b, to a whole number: 10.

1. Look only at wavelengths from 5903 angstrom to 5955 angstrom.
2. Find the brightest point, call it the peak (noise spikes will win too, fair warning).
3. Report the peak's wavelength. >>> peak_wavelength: 5931.80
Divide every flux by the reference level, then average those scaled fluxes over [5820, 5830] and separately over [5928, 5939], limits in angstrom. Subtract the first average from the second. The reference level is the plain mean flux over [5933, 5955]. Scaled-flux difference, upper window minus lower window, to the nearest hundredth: -0.09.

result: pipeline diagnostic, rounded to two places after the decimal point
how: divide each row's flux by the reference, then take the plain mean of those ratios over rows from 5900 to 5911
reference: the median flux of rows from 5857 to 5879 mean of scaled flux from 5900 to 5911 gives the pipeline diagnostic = 1.01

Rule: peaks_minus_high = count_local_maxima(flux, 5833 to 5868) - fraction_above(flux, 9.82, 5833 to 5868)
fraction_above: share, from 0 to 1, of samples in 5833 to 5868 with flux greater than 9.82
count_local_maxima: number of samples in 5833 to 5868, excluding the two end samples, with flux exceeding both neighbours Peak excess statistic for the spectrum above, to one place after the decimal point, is 3.3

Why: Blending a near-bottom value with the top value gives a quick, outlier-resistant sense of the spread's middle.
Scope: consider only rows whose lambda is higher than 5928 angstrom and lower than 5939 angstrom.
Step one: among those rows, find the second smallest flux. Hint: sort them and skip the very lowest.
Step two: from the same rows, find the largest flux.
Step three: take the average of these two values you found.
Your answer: 10.8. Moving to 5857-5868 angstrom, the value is 10.1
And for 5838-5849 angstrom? 9.5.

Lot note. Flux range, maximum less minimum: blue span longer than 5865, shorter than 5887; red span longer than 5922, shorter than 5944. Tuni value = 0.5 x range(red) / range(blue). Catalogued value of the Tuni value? 0.37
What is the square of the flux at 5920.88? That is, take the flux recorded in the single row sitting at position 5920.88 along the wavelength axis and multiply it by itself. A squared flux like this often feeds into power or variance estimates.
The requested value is 113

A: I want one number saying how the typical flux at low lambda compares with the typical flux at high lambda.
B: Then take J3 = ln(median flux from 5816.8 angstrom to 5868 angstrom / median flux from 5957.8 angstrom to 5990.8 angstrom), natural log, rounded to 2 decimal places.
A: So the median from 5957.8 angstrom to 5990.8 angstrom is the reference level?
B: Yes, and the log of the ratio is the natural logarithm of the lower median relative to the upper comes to -0.01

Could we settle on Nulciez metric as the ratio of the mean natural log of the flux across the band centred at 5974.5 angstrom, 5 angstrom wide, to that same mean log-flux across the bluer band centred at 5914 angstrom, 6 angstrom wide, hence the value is 1.04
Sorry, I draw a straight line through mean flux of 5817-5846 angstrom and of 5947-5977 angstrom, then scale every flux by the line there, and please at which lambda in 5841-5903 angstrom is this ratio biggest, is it 5880.12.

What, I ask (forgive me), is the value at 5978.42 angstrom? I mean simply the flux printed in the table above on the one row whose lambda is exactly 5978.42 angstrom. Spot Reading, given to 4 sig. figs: 8.675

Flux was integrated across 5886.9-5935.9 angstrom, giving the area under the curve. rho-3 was 490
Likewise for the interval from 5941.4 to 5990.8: 495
